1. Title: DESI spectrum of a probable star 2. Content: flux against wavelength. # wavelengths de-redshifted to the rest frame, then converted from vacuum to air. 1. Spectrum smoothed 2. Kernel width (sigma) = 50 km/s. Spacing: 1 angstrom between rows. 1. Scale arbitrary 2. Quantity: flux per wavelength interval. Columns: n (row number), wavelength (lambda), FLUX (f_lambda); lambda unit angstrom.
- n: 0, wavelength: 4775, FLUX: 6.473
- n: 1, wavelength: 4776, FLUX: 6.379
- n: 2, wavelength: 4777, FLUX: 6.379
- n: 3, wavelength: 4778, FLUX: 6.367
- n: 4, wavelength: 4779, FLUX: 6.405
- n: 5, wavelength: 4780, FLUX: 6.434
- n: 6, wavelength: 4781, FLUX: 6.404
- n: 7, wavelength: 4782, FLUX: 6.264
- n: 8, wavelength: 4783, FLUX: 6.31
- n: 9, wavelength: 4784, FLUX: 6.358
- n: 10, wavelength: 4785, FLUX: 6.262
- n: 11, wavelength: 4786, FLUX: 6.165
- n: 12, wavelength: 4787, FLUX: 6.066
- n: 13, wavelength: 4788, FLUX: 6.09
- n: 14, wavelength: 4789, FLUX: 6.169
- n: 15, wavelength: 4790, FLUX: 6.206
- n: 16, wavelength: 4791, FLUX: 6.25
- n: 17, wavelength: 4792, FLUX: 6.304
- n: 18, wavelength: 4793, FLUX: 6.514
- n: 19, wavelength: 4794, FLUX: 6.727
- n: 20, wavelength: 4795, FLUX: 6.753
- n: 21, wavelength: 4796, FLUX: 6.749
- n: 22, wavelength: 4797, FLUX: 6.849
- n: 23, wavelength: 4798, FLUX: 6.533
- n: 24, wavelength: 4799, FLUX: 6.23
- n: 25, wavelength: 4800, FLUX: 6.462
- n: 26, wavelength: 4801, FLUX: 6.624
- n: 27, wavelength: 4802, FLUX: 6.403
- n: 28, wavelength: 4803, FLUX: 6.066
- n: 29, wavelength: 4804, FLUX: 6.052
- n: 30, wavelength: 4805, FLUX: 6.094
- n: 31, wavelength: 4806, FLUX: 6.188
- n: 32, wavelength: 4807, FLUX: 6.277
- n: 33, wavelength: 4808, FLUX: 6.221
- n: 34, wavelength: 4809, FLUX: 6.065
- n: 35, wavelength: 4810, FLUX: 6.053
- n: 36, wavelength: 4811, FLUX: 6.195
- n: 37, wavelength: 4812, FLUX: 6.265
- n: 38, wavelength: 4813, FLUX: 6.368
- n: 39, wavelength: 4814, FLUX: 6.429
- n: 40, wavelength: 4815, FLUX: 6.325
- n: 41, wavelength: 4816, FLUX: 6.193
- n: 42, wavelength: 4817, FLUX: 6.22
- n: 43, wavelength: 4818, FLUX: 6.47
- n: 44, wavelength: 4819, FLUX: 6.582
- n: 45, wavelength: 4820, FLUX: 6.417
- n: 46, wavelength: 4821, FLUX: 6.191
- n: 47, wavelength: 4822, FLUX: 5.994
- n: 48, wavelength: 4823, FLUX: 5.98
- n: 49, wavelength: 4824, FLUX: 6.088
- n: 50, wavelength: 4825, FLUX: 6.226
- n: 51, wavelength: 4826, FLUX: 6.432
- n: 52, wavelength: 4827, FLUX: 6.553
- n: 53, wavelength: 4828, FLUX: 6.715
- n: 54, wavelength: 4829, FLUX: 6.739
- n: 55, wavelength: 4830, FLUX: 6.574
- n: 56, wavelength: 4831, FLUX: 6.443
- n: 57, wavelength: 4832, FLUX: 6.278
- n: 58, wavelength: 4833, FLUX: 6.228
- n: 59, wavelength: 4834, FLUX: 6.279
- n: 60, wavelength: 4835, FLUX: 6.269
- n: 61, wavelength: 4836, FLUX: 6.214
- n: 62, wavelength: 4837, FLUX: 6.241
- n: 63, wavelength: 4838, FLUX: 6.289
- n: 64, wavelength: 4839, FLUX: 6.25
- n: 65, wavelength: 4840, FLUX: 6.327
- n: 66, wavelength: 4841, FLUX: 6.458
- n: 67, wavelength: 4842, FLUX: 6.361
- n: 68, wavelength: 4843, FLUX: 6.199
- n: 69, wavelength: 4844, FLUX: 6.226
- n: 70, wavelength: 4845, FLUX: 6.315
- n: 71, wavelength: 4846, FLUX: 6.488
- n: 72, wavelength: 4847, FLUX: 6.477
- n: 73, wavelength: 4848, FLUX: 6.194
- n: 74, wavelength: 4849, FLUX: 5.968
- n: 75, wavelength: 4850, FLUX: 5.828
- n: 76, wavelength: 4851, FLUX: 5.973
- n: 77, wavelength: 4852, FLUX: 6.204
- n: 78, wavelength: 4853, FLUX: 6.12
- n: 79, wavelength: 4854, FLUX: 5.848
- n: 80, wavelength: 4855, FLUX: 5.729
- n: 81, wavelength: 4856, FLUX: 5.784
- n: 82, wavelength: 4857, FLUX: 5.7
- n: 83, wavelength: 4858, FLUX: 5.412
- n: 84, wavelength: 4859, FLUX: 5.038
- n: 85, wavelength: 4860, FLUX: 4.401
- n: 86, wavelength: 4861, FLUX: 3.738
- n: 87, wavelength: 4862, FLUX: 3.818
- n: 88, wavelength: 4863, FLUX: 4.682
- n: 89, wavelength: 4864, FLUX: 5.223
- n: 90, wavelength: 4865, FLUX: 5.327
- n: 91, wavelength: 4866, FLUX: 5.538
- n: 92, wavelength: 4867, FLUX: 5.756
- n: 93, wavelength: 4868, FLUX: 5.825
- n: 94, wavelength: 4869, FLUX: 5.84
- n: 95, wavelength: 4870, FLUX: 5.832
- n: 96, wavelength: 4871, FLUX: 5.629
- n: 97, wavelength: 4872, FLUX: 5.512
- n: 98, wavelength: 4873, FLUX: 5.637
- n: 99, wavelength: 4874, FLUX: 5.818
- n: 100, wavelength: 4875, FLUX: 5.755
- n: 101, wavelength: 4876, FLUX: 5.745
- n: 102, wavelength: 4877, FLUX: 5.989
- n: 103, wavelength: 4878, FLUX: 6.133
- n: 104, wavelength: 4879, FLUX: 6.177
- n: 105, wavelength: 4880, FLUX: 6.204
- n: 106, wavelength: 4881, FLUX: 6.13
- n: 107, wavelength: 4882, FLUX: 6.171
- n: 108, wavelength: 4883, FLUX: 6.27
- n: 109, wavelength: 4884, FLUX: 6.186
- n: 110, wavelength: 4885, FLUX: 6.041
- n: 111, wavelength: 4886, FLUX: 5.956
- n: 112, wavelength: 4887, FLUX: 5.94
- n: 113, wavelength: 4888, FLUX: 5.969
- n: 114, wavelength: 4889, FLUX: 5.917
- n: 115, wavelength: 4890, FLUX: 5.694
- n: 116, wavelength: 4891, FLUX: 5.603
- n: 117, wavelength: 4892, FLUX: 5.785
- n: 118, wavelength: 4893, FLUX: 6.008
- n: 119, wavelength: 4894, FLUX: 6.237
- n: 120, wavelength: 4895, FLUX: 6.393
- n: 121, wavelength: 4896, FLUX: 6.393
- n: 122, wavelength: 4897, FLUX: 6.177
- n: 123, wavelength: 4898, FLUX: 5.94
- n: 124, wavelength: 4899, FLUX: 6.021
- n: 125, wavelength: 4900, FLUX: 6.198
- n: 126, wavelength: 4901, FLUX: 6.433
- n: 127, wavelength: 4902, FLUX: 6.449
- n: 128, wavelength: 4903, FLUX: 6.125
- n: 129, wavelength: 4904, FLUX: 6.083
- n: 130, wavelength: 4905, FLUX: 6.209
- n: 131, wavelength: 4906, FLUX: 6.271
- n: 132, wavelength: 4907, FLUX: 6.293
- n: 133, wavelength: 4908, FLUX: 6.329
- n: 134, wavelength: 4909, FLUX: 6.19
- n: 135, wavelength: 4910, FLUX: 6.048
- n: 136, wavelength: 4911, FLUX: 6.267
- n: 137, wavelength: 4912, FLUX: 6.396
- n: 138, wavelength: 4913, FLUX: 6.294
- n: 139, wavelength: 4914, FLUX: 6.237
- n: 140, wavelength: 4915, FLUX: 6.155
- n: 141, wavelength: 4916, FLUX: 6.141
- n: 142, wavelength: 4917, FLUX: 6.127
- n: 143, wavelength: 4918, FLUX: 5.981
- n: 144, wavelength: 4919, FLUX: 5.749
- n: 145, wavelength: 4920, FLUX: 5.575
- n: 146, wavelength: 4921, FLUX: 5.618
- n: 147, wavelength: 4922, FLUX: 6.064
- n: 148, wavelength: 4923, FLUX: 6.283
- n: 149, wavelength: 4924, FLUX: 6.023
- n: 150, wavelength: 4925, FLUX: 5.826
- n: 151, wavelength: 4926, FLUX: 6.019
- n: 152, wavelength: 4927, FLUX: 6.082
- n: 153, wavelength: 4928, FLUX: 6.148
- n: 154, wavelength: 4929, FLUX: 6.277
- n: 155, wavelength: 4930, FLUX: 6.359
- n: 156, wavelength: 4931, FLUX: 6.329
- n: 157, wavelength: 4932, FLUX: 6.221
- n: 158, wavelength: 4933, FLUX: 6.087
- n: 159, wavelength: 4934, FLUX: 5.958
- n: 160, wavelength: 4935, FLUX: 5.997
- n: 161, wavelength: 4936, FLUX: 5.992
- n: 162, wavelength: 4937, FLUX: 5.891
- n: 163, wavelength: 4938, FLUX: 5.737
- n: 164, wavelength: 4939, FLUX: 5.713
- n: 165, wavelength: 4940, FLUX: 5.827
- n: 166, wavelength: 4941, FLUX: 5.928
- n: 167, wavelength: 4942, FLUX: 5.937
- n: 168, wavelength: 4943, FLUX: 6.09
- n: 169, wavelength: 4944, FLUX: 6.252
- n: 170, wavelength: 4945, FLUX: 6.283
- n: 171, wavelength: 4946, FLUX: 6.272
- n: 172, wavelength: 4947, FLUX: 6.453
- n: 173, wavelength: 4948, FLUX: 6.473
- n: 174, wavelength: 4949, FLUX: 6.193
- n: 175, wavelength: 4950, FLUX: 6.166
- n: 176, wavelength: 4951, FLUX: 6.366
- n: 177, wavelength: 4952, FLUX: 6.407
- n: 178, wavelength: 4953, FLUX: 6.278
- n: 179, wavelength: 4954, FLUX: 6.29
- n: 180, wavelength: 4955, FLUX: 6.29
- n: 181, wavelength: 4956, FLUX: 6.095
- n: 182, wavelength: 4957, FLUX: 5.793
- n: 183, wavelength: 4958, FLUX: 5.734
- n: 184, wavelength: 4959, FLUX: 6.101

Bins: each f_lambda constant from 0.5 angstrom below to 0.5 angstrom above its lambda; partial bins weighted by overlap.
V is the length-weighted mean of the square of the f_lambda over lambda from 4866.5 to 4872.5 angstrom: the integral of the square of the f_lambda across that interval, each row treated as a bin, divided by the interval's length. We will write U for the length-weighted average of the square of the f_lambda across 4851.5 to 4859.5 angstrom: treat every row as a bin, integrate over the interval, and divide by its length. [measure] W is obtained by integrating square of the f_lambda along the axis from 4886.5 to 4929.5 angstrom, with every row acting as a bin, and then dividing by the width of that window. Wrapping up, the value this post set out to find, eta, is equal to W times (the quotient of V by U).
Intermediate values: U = 32.9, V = 32.9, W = 37.2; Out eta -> 37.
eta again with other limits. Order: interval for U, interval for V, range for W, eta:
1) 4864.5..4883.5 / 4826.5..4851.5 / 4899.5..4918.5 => 45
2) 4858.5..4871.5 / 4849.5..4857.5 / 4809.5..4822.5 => 51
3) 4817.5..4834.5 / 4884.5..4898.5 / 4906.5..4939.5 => 33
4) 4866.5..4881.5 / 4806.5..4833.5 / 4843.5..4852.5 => 44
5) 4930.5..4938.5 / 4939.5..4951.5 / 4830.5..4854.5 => 41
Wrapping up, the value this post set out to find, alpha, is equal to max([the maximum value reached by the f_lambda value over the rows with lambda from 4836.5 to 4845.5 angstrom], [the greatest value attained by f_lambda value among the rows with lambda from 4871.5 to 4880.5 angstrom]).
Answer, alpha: 6.5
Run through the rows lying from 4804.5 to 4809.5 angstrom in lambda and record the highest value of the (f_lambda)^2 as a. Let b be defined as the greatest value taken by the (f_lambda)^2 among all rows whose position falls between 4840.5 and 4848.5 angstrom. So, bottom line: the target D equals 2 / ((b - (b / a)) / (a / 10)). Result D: 0.19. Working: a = 39.4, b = 42.1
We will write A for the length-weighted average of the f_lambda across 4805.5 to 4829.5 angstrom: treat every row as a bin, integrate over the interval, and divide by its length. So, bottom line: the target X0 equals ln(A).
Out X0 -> 1.84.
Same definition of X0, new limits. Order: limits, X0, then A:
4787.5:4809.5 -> 1.85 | 6.36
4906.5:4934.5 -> 1.81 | 6.11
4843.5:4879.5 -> 1.73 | 5.66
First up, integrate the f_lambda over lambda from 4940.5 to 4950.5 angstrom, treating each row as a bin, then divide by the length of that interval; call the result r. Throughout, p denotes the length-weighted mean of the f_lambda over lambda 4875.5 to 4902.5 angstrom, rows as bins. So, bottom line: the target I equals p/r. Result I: 0.98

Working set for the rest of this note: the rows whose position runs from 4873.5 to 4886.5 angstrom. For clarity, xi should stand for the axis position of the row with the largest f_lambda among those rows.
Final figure 4883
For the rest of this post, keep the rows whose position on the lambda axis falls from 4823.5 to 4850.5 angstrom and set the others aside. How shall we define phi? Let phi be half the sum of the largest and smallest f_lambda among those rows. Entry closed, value 6.28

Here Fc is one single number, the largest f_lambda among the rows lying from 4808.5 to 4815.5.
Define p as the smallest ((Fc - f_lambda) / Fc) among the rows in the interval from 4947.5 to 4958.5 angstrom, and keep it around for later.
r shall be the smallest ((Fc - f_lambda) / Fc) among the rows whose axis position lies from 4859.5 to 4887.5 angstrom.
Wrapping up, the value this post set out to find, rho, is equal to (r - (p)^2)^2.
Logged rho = 0.0006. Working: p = -0.01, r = 0.02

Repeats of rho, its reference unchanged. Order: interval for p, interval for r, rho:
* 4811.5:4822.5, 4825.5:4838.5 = 0.0024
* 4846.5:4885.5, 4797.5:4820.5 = 0.0009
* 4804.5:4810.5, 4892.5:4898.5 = 0.0000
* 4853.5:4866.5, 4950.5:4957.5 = 0.0000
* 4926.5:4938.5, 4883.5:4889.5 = 0.0014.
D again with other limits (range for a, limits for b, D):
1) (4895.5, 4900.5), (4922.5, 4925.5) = 0.21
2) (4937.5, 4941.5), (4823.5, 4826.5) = 0.17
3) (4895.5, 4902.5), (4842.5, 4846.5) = 0.20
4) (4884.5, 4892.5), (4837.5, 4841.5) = 0.18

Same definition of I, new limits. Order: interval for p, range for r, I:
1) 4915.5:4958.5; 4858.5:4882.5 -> 1.11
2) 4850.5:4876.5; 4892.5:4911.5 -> 0.88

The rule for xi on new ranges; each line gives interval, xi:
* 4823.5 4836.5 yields 4829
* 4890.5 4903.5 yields 4902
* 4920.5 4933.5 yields 4930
